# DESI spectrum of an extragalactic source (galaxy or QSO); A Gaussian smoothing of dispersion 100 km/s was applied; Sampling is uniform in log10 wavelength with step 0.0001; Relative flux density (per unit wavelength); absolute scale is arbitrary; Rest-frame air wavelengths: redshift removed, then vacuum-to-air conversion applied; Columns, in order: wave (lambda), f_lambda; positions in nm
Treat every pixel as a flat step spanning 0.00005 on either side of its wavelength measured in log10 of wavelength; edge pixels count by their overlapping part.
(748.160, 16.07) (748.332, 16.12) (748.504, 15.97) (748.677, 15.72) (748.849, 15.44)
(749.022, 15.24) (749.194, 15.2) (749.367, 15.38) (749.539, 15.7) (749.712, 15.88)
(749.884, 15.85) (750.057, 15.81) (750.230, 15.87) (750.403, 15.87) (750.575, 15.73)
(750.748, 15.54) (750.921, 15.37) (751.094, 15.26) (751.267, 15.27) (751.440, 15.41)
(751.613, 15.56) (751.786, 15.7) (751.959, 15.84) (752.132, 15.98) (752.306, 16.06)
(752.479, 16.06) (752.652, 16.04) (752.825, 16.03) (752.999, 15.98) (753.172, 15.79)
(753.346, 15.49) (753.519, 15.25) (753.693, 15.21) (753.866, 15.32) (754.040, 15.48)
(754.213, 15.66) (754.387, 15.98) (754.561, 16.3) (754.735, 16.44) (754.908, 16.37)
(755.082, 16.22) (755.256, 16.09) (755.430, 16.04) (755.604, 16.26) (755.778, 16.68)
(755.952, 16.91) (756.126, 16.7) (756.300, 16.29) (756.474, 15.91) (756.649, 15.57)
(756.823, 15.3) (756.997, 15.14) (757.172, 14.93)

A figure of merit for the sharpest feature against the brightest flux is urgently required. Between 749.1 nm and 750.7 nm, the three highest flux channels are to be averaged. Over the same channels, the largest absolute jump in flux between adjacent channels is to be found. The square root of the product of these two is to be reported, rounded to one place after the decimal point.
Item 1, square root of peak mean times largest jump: 2.3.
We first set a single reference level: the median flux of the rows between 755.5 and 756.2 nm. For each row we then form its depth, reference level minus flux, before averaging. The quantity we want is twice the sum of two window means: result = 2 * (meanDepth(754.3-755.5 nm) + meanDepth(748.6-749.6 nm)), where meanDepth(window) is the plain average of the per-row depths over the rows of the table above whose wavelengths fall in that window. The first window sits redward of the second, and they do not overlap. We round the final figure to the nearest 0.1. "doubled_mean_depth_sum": 3.5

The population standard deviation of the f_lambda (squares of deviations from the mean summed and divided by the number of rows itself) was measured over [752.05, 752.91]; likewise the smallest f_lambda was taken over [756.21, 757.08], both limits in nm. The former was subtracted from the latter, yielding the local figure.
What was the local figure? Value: 15.1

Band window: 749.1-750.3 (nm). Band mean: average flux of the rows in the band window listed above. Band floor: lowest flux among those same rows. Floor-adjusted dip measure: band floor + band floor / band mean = 16.2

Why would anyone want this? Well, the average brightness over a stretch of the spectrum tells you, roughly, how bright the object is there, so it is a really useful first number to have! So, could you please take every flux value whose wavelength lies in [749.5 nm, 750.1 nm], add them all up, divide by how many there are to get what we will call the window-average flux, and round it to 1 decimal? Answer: 15.8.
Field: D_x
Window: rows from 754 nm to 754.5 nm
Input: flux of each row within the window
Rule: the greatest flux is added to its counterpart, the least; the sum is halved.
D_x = 15.7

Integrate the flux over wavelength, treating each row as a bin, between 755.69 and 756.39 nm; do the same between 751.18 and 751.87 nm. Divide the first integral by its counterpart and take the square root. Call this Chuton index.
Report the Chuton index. 1.0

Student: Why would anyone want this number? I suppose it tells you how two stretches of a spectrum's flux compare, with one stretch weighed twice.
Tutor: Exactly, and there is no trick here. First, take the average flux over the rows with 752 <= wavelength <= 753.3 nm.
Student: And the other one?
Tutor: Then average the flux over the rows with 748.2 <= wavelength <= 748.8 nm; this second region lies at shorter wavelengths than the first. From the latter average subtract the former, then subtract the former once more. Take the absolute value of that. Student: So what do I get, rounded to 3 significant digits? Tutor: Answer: 16.0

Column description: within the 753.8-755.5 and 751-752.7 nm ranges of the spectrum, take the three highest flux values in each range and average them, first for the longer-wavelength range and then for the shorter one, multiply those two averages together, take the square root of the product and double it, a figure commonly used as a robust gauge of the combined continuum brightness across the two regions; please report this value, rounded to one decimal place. 32.4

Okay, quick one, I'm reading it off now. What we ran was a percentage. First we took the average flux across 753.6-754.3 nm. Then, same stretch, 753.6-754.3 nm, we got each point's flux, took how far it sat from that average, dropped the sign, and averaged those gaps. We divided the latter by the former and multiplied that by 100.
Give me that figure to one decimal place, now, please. 1.0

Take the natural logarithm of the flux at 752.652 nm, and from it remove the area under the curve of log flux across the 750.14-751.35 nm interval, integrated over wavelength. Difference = -0.546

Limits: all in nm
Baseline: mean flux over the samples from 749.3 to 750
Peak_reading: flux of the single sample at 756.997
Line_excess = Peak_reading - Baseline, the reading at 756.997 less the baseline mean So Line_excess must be -0.6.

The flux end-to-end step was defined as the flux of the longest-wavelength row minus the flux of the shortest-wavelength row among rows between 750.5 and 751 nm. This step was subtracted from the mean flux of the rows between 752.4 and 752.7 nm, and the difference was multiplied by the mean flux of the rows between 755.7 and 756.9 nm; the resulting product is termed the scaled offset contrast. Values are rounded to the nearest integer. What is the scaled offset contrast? 266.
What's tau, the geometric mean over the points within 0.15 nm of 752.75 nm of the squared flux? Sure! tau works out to 257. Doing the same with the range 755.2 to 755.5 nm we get 258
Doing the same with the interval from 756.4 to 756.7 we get 248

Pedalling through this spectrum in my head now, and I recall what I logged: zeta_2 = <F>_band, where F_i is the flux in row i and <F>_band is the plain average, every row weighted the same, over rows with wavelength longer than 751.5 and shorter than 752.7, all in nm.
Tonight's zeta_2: 15.9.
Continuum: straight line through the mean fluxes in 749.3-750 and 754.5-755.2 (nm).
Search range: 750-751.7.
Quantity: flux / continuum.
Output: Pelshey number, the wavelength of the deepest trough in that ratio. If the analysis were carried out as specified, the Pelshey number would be 751.267 nm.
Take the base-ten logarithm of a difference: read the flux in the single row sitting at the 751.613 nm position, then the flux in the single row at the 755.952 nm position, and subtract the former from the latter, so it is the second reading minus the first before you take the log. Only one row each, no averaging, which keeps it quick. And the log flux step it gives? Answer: 0.13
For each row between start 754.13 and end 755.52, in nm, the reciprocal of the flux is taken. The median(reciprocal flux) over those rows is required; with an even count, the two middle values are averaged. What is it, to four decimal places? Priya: 0.0619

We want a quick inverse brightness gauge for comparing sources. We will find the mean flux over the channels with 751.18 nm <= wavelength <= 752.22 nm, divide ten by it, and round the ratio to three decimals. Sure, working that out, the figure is 0.640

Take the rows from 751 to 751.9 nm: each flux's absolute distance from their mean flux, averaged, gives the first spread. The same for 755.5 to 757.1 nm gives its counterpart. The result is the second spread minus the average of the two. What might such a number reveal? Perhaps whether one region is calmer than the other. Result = 0.19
